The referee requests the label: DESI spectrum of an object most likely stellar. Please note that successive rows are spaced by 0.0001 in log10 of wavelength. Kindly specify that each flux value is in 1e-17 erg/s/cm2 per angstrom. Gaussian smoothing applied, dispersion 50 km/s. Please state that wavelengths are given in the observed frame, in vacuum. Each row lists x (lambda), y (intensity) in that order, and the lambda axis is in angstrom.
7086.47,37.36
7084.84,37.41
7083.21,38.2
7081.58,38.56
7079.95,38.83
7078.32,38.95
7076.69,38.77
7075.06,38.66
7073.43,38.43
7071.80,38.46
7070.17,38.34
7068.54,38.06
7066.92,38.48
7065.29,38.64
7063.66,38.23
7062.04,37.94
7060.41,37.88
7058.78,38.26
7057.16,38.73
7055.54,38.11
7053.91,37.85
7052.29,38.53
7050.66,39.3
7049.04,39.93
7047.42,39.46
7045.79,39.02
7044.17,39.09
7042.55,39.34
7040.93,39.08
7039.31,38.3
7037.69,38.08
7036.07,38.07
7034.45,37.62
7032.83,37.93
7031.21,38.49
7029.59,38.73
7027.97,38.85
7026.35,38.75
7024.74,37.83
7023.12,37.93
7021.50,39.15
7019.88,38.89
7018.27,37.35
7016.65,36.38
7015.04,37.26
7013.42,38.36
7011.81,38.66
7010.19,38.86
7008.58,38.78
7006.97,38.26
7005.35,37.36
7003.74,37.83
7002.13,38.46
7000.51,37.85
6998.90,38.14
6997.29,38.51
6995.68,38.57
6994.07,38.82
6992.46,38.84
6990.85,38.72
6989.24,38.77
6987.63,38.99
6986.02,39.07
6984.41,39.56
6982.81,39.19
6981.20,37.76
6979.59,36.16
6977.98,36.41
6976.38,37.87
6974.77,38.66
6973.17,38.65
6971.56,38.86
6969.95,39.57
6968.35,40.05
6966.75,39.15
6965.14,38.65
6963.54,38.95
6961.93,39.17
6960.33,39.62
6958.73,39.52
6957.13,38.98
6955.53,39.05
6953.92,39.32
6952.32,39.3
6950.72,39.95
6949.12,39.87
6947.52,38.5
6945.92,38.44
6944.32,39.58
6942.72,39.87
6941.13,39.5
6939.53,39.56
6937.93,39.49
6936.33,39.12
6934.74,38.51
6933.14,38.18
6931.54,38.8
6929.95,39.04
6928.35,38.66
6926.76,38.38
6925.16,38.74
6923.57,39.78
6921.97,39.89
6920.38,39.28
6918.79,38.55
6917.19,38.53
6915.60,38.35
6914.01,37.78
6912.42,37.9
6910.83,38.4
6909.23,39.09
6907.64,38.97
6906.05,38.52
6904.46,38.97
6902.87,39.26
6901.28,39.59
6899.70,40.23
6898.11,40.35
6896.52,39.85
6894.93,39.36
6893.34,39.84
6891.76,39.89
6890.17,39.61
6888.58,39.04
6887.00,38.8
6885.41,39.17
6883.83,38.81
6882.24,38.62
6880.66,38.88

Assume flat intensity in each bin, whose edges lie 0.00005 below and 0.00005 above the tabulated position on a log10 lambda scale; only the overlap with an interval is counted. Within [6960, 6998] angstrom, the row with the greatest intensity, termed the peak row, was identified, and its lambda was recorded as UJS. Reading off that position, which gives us 6968.35 angstrom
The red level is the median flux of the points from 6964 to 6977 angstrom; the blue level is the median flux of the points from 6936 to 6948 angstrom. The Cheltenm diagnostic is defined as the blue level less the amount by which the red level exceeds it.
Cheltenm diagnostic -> 40.2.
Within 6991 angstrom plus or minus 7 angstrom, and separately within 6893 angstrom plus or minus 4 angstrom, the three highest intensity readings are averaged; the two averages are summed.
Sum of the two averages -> 79.1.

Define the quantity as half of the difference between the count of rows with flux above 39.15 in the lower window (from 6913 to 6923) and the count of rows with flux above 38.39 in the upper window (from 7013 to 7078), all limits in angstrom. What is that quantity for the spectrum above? -9.5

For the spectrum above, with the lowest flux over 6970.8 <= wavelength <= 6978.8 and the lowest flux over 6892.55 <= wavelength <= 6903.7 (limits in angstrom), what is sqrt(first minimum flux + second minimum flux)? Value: 8.70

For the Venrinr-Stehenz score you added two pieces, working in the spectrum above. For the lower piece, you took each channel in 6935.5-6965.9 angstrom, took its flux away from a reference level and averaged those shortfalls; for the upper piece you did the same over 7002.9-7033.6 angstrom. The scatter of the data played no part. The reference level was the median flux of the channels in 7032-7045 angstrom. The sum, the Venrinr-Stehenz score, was -1.10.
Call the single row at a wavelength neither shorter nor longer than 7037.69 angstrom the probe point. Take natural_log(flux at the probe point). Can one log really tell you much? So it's 3.64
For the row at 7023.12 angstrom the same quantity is 3.64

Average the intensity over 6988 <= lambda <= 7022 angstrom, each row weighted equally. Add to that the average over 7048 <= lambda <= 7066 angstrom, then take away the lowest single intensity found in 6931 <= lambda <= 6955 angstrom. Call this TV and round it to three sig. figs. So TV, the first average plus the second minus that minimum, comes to 38.6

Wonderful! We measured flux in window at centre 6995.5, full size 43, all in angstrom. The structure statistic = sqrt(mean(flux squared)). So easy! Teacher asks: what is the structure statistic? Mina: 38.2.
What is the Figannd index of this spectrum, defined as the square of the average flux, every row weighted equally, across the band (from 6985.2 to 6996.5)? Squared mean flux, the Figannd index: 1507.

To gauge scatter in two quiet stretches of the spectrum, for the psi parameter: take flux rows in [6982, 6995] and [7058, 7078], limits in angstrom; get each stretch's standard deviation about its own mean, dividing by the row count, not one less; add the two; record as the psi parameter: 0.53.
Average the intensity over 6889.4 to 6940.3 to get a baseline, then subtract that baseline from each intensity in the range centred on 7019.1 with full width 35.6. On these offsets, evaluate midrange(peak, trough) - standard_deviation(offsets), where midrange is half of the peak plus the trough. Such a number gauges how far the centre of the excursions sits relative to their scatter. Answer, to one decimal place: -2.0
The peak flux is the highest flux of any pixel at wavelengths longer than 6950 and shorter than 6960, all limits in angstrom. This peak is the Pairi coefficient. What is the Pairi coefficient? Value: 39.95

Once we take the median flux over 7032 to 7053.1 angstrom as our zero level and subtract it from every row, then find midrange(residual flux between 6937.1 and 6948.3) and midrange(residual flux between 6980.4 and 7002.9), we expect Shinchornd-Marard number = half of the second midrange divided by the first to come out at -1.3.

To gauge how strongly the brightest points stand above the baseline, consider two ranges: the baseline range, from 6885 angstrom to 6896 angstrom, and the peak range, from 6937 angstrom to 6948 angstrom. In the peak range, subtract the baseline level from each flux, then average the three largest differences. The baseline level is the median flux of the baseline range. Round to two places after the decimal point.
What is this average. 0.31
